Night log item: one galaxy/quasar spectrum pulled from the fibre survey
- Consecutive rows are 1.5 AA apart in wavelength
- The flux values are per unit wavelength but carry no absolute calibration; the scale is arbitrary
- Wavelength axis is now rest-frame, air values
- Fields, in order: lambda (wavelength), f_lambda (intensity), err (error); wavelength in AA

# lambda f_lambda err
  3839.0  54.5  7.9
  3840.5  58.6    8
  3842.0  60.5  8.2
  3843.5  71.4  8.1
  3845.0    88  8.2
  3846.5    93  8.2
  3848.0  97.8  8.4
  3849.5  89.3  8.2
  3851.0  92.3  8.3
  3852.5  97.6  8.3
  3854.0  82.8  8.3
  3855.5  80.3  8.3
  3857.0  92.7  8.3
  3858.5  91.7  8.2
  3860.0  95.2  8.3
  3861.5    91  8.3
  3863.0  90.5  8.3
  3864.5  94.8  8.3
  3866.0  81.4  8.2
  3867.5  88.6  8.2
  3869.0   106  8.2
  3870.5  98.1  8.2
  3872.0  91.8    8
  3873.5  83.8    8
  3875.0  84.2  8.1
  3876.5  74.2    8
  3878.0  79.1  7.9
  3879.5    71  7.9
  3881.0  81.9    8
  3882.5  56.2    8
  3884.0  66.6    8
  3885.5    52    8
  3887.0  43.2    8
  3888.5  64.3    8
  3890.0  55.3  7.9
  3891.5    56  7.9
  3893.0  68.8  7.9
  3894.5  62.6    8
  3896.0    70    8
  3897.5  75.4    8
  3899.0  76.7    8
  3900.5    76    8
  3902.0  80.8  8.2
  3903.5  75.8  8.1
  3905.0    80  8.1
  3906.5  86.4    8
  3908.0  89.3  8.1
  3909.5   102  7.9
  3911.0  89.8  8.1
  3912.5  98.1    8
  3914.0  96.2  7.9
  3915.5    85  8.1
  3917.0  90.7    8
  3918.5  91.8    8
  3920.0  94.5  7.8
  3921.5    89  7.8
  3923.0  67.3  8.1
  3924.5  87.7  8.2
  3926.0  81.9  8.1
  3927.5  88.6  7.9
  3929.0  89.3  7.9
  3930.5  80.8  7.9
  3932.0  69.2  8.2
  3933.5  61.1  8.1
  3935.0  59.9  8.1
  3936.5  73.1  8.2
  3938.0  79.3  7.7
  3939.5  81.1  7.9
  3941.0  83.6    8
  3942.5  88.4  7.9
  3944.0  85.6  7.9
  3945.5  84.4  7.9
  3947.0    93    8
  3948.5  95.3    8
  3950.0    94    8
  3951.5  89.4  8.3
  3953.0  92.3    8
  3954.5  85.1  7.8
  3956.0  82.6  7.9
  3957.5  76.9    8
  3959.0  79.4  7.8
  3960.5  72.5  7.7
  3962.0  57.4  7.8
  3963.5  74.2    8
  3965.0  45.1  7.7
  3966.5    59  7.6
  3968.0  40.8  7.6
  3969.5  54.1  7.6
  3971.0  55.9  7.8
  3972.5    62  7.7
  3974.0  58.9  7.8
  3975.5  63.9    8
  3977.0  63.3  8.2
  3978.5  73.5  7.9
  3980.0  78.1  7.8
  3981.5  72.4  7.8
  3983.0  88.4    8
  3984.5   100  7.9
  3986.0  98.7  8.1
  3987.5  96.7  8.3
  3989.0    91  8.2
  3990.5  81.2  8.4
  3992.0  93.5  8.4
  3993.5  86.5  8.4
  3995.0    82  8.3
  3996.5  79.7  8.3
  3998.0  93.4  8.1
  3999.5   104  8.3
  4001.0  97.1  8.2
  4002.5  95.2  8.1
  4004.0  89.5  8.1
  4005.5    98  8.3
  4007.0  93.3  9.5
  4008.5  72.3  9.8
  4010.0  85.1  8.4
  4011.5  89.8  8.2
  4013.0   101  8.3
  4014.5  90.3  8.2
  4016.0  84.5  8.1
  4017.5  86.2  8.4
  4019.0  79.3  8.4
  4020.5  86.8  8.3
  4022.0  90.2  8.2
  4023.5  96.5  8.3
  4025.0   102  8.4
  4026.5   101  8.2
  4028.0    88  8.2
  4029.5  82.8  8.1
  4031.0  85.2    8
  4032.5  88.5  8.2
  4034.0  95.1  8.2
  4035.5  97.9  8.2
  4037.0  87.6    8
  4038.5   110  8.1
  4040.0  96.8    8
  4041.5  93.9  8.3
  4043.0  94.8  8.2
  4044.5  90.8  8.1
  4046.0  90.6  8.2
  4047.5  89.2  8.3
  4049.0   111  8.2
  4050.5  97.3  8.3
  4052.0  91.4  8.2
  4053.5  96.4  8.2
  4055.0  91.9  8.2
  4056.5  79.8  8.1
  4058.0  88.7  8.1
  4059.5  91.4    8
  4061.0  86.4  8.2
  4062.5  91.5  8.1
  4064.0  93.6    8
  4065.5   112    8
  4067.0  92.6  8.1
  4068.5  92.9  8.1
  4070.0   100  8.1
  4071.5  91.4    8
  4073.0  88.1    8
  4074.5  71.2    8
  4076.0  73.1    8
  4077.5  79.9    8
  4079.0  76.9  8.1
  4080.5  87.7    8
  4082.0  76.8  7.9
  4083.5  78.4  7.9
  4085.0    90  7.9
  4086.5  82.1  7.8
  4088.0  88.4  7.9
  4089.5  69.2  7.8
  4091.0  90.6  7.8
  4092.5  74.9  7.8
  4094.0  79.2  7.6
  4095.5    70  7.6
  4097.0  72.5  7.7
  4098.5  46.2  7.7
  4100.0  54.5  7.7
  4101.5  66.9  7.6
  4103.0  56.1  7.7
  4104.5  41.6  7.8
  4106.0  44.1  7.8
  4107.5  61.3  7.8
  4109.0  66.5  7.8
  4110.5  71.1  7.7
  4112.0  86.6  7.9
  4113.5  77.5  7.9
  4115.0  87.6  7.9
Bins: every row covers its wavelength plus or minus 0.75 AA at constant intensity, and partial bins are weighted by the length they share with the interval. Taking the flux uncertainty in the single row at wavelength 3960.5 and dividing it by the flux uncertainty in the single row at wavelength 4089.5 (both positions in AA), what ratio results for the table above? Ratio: 0.99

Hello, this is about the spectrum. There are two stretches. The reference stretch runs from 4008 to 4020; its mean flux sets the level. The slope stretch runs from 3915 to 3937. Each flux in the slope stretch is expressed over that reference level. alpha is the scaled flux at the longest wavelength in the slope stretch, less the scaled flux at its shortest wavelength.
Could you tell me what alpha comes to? -0.1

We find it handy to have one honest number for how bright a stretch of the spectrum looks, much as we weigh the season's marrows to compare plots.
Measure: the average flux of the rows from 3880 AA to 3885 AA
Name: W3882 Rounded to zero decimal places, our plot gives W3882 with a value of 68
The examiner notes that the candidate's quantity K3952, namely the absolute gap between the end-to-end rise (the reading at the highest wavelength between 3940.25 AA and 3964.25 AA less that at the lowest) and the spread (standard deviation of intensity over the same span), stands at 19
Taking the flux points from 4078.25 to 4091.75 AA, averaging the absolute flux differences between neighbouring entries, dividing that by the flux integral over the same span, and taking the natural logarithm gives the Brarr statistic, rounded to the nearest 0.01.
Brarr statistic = -4.60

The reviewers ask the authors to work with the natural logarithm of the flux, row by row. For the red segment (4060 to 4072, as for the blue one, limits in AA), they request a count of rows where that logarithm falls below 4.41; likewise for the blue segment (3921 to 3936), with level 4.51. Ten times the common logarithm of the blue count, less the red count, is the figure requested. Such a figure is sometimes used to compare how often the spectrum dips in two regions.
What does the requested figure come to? 10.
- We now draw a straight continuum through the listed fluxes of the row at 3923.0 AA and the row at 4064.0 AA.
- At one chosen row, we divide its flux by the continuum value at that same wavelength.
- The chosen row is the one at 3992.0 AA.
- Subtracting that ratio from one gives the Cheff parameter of -0.2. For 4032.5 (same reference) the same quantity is 0.0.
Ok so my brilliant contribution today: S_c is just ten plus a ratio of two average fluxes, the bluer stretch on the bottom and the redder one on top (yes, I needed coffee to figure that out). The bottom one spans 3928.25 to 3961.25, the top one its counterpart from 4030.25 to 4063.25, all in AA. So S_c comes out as 11.1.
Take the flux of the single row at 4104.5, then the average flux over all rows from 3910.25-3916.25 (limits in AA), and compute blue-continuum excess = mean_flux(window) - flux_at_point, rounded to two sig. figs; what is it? 51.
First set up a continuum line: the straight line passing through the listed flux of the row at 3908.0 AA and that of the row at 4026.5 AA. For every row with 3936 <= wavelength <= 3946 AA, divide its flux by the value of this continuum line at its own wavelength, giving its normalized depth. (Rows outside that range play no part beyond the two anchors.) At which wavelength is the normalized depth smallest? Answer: 3936.5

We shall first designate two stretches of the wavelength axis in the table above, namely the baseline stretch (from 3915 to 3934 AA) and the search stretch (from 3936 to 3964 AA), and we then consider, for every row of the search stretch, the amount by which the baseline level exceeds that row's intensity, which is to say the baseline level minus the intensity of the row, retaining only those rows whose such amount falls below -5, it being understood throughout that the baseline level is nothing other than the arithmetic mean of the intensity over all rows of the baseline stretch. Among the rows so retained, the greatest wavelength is 3953.0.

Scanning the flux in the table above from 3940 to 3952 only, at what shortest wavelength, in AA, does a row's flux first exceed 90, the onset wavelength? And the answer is 3947.0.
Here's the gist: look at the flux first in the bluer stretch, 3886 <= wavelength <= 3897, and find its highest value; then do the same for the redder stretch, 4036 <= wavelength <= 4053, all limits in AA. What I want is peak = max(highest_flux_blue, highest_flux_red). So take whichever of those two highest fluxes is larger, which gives 111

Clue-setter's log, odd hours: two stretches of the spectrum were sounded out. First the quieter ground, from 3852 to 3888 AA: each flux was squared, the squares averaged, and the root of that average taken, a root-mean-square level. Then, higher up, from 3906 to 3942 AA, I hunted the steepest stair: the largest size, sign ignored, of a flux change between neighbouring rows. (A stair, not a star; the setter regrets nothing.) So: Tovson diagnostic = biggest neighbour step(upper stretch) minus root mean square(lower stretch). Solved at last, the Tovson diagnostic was -62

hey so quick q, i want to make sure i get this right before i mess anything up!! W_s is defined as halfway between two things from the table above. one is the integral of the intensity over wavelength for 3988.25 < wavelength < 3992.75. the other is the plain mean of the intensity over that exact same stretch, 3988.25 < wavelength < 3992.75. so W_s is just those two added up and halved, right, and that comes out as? 244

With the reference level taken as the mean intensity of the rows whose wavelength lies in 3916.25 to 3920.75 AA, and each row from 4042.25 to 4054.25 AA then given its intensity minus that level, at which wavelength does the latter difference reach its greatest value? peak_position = 4049.0 AA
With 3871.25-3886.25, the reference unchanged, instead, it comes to 3872.0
